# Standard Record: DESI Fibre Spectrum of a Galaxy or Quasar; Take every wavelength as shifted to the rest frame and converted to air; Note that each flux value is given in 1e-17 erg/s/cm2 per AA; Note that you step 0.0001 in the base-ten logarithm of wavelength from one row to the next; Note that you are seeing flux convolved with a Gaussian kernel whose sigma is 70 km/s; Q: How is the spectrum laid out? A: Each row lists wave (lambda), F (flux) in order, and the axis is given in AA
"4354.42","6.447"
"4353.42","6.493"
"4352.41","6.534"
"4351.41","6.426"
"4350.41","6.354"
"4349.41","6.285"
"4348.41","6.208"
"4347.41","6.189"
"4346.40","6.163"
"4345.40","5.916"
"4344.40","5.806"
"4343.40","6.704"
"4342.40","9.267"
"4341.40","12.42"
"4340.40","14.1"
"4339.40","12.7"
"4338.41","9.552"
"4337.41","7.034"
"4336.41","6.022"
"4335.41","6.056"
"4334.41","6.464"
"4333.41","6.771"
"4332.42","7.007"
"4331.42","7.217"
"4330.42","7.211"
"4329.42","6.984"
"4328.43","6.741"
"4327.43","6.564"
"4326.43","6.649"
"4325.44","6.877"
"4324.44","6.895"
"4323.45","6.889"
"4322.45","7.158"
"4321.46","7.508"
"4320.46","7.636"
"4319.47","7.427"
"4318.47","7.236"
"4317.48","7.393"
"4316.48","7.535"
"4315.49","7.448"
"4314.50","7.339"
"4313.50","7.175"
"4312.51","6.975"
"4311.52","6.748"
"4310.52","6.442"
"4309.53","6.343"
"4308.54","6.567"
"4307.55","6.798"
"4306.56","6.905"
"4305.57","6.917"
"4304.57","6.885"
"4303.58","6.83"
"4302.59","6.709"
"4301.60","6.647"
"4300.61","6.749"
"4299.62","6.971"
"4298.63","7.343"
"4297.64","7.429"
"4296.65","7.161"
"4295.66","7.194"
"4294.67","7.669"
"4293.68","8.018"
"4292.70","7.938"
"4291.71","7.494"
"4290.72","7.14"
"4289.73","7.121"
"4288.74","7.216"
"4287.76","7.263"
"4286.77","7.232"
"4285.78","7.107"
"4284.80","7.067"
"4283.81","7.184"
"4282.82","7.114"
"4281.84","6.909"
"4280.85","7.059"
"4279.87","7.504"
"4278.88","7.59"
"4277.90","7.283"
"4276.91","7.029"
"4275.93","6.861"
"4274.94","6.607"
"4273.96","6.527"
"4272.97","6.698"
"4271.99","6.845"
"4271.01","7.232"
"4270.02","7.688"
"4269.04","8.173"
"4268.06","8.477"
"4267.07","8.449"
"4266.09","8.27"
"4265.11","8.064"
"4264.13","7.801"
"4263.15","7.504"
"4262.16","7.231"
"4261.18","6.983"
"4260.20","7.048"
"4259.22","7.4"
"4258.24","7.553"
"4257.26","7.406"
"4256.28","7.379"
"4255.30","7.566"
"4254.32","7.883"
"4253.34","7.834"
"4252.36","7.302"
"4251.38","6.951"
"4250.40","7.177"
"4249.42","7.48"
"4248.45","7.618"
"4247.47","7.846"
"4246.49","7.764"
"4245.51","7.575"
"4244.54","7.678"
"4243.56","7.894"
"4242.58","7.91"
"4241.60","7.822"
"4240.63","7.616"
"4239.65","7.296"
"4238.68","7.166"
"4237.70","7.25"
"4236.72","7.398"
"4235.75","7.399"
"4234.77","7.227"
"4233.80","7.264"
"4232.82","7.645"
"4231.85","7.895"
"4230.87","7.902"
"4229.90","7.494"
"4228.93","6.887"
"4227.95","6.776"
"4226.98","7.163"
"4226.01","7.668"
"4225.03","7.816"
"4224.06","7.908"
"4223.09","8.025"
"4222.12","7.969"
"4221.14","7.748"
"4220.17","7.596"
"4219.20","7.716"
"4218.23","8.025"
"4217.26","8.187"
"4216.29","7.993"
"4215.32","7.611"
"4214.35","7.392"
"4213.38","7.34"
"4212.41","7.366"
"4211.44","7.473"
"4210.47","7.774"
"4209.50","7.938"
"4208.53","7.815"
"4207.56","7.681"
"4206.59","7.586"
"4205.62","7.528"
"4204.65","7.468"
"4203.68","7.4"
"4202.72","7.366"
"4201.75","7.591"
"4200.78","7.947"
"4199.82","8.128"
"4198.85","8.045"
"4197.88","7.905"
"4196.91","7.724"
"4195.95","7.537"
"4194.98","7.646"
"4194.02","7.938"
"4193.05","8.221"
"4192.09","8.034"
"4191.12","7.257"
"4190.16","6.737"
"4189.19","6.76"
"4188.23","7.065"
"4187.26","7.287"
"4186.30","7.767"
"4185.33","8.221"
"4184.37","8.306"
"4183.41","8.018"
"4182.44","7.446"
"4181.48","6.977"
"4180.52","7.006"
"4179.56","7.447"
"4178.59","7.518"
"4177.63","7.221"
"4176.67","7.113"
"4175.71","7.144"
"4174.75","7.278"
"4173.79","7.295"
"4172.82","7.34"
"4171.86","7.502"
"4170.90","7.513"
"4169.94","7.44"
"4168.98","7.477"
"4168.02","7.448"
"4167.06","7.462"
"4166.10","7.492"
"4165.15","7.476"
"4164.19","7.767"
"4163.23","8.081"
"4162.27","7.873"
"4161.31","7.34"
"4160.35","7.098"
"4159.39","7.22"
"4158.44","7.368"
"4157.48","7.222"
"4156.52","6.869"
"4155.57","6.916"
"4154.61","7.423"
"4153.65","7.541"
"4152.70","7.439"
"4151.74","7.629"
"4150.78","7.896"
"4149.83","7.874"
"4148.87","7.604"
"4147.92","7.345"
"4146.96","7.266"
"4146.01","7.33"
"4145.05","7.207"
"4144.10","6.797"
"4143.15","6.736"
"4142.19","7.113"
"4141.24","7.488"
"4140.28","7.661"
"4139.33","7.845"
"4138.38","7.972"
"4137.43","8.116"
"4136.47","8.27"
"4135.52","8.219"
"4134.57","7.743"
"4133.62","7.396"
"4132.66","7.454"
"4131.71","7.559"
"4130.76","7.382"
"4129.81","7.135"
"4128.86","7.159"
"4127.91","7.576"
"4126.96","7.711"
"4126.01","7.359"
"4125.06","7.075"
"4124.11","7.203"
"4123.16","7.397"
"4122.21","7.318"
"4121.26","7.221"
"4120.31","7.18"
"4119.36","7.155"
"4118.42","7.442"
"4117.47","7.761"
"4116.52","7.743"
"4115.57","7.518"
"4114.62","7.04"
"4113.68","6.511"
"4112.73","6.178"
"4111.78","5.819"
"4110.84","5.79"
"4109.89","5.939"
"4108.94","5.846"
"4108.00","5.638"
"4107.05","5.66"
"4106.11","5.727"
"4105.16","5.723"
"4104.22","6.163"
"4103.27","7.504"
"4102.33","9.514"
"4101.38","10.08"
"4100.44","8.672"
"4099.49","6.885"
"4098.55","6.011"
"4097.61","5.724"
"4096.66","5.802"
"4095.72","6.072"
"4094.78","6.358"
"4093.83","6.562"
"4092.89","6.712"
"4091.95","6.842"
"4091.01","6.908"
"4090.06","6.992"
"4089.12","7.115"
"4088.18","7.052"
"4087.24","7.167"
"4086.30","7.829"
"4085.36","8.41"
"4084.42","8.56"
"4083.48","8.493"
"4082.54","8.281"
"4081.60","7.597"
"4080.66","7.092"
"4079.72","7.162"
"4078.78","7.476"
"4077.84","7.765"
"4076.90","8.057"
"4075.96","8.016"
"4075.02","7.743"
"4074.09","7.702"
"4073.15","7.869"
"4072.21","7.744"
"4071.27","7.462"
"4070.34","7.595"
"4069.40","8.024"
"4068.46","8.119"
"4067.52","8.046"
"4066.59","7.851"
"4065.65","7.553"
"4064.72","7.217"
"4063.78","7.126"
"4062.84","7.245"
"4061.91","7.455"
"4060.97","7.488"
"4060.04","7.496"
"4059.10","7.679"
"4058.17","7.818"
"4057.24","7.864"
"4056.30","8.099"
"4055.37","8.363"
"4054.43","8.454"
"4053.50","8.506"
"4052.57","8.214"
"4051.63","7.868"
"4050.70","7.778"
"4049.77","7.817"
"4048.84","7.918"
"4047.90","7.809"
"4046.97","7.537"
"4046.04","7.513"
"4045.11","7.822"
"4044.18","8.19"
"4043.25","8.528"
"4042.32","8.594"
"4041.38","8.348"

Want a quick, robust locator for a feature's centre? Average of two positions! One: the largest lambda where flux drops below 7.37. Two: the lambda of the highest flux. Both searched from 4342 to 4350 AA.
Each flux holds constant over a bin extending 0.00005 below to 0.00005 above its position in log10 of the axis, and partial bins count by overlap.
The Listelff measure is 4345.9 AA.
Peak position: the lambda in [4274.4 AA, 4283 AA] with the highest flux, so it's 4278.88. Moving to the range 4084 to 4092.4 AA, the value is 4084.42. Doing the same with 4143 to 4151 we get 4150.78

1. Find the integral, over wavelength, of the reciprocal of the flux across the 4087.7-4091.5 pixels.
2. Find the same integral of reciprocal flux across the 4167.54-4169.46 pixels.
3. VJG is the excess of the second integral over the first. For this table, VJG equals -0.28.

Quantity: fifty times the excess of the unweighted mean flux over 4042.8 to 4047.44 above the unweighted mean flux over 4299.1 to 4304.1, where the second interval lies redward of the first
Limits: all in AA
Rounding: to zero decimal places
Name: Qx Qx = 57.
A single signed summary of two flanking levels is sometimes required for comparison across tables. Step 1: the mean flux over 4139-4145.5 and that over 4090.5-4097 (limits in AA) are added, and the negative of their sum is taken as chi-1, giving -13.7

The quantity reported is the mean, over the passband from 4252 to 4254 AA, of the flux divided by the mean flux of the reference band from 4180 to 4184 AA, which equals 1.03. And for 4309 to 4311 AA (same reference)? 0.87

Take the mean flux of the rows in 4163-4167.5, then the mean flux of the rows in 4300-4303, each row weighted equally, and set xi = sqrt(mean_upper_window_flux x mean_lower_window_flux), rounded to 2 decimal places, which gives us 7.16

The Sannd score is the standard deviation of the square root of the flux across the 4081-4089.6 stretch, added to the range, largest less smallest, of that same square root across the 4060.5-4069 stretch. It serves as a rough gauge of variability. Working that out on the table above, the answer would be 0.29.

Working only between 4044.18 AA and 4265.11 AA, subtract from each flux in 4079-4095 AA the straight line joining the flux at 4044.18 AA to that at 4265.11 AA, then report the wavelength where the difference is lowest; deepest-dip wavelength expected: 4094.78 AA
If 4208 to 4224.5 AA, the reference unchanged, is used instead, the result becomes 4213.38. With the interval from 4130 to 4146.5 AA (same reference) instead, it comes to 4143.15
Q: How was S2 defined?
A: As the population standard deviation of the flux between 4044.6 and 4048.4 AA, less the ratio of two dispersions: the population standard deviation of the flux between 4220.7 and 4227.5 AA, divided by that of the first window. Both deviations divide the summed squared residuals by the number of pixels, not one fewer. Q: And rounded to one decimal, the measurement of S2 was -1.7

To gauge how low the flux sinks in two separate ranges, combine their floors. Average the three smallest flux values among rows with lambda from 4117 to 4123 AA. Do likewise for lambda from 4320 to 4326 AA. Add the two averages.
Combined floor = 14.07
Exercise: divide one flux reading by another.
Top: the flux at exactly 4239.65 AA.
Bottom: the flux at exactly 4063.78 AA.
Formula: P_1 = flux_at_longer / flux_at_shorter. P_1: 1.02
